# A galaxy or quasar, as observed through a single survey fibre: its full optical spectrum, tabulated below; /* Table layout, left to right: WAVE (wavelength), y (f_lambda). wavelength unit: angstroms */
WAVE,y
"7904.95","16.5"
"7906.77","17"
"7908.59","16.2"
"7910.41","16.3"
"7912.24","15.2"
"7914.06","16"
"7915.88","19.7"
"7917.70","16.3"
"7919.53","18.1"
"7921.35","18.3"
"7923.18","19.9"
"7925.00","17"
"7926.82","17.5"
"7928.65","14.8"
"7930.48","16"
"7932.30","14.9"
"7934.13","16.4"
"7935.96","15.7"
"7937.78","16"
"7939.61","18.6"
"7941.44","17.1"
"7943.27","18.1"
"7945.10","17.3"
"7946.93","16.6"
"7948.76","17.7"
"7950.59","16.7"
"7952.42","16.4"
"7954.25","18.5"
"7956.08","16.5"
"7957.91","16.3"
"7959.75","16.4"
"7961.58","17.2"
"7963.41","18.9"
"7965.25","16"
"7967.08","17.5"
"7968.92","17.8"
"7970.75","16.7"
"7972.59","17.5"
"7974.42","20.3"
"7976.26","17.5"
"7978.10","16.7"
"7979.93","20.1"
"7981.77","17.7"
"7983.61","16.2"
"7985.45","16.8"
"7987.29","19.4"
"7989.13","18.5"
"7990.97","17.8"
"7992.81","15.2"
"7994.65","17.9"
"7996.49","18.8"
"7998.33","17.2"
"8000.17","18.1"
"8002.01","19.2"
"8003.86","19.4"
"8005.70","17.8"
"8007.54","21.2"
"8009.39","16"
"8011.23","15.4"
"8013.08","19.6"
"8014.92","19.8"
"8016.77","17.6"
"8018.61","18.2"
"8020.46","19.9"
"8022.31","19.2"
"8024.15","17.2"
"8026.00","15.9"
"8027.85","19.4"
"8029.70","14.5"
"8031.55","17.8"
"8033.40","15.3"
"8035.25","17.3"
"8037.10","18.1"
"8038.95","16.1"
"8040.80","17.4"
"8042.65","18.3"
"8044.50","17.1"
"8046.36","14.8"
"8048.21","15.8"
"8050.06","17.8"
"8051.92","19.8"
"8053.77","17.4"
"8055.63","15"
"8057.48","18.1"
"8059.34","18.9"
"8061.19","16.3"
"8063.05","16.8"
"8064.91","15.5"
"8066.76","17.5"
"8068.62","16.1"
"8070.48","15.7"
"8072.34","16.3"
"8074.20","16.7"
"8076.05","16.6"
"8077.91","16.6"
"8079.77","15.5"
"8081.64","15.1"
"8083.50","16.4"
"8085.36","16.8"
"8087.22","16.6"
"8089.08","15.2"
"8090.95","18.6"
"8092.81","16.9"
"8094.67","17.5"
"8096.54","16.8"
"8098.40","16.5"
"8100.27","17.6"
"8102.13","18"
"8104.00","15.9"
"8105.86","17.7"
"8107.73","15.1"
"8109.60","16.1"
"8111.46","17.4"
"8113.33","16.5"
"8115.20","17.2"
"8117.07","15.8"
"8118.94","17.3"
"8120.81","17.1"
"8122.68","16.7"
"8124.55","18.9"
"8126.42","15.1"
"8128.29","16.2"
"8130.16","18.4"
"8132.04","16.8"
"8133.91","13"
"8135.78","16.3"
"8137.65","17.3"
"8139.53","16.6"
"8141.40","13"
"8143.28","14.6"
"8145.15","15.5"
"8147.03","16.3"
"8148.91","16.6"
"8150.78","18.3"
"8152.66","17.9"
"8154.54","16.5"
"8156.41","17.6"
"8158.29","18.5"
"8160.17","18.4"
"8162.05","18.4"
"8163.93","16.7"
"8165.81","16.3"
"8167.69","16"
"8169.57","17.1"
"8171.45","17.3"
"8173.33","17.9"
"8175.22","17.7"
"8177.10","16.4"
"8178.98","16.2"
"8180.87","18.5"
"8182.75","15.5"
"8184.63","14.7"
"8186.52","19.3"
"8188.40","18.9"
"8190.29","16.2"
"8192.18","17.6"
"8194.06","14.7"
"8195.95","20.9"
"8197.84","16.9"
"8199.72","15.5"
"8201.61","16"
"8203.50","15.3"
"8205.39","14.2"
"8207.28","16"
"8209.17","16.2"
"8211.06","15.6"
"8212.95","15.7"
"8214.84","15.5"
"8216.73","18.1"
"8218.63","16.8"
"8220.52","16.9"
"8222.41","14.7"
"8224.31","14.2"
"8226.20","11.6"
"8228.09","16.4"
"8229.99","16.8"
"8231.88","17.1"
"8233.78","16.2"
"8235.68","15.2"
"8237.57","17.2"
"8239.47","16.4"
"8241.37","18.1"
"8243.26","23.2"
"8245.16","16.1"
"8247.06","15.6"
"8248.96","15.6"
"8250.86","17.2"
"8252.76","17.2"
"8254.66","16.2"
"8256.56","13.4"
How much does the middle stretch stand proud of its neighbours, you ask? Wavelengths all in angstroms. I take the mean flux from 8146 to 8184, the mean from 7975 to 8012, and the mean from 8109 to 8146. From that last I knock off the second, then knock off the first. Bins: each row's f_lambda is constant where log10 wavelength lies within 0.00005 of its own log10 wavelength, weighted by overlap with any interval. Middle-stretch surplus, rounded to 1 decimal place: -18.8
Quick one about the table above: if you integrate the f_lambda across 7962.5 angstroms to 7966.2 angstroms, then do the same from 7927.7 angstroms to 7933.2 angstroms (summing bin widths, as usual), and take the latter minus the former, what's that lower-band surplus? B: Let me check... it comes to 19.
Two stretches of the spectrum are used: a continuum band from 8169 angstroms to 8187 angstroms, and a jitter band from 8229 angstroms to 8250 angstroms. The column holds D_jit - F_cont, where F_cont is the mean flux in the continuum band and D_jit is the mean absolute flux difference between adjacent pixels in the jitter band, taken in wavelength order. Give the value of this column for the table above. -15.1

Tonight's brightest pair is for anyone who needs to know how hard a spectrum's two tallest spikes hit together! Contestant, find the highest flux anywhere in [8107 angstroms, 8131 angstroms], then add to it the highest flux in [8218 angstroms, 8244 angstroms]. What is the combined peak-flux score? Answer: 42.1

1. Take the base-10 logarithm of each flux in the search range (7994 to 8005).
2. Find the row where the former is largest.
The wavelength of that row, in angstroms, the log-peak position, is 8003.86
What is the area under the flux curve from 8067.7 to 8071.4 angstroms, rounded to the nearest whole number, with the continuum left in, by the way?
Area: 59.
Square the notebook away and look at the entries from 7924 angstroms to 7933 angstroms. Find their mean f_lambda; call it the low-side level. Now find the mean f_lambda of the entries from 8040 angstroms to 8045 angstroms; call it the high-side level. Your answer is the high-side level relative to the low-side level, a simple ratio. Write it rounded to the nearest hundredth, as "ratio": 1.10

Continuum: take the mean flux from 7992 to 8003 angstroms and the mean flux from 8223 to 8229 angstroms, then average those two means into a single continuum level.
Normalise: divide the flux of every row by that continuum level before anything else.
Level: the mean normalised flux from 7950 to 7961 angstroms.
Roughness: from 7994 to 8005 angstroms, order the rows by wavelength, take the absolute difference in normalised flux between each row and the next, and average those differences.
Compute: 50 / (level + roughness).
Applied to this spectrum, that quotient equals 45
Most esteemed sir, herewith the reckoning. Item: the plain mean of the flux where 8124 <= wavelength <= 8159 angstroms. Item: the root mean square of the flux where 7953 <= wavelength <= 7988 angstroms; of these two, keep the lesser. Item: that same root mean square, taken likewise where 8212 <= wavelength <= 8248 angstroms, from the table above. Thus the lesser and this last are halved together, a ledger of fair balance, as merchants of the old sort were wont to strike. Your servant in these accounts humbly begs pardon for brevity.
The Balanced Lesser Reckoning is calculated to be 16.5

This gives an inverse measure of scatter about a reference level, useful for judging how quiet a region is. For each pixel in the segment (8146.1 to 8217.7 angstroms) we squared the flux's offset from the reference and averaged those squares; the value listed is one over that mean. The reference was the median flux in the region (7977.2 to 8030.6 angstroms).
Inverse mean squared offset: 0.33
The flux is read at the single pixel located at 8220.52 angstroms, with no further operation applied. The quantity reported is 16.9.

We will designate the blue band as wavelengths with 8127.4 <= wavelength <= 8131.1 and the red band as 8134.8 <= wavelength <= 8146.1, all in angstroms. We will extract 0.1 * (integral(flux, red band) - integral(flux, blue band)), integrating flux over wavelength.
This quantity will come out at 11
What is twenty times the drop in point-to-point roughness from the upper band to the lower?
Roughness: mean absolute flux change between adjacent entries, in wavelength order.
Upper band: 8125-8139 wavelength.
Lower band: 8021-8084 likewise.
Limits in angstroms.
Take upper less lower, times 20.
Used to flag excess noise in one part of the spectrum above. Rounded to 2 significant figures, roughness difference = 11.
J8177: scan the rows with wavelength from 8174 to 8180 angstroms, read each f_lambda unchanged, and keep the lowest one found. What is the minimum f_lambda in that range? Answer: 16.2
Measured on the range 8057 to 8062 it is 16.3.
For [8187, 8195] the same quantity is 14.7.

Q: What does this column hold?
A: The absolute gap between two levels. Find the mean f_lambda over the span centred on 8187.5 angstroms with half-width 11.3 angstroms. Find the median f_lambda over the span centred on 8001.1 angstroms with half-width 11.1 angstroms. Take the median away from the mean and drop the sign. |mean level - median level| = 0.70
